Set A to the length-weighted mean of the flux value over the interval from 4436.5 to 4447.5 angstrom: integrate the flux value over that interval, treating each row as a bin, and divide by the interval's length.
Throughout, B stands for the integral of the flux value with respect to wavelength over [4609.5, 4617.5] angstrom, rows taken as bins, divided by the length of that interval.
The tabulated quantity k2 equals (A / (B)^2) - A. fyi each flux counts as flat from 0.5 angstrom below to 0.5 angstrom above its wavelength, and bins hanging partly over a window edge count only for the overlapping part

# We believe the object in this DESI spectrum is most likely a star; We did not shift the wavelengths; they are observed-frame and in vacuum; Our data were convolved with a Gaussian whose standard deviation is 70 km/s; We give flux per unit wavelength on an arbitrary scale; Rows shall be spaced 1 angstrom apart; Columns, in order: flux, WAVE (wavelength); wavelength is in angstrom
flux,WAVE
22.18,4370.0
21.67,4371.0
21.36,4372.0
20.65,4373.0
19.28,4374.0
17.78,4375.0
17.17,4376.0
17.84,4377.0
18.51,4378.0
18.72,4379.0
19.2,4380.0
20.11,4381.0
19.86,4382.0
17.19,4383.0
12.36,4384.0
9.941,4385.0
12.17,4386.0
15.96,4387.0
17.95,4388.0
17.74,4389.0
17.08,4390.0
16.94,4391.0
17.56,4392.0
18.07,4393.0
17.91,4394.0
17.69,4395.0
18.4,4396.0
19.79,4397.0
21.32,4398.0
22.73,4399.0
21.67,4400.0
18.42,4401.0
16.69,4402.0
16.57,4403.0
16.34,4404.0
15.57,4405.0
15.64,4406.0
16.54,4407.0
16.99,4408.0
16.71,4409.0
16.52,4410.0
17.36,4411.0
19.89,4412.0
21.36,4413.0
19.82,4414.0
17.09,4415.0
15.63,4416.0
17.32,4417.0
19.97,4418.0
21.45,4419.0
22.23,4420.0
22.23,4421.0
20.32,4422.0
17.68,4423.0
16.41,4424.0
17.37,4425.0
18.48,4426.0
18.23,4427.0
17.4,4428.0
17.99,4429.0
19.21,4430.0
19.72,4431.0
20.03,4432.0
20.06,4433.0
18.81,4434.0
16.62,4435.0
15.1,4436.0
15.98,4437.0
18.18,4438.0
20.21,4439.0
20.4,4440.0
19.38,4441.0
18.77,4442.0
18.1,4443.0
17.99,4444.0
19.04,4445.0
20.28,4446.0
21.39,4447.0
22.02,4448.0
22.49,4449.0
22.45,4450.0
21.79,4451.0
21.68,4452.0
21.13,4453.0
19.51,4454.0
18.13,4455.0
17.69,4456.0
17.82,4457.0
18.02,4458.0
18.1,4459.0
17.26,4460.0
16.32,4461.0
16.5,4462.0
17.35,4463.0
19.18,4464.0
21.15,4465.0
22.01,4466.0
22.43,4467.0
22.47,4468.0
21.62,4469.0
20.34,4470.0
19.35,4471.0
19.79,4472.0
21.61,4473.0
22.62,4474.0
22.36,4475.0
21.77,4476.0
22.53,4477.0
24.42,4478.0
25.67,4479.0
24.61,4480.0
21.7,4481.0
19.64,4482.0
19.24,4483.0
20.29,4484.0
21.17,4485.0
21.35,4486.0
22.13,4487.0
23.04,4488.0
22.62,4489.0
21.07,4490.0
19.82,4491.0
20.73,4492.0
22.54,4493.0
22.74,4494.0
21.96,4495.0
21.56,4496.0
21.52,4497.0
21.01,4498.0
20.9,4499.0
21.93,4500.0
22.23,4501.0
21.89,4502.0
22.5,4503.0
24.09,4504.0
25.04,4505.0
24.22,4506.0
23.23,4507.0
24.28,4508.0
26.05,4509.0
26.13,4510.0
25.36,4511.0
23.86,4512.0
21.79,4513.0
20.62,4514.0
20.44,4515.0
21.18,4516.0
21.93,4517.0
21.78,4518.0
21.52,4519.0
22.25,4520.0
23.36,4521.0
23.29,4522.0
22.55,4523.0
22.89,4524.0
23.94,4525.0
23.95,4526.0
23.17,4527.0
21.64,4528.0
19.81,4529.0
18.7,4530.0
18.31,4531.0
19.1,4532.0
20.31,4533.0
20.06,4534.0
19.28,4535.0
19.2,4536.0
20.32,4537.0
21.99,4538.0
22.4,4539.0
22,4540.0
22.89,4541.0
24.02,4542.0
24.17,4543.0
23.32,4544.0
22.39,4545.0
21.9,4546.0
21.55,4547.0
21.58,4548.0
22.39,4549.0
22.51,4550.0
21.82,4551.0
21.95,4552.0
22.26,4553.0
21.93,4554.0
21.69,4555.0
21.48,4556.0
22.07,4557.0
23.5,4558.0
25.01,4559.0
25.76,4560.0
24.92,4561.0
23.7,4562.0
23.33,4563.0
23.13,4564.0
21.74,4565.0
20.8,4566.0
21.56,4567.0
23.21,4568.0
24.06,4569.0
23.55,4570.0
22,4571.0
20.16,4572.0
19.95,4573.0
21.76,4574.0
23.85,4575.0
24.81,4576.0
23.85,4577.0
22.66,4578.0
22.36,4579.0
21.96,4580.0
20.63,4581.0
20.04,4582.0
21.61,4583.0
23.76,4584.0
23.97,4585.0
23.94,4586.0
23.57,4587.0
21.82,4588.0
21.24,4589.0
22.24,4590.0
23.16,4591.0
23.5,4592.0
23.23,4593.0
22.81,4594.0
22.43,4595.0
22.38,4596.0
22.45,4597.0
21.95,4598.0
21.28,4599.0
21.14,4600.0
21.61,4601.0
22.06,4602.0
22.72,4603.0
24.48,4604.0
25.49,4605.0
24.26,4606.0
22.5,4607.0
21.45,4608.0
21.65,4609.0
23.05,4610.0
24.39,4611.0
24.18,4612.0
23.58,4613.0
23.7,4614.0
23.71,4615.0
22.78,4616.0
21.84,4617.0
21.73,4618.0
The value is -19.0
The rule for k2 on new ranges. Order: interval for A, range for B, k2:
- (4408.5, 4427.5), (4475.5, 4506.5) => -18.7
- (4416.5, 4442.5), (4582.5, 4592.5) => -18.8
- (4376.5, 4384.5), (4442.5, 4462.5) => -17.9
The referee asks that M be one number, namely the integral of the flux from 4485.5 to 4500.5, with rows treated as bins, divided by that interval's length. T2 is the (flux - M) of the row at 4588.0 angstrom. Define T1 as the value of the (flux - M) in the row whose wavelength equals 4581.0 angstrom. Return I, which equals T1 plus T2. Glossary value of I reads -1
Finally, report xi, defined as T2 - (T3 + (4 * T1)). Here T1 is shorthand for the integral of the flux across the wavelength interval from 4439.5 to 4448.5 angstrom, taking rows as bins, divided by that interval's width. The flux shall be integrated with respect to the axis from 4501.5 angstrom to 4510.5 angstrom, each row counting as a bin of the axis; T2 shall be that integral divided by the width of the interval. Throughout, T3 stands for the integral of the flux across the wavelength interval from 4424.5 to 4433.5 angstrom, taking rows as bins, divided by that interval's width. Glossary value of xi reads -73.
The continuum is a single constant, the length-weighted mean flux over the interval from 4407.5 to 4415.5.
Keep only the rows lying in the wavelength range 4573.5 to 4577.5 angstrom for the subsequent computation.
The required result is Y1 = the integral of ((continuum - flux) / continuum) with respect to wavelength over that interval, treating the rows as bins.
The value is -1.2 angstrom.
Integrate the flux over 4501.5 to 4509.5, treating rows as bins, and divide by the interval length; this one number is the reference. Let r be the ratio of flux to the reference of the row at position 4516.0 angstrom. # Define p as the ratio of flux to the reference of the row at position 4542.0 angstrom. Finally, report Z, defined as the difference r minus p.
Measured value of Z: -0.12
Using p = 1.00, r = 0.89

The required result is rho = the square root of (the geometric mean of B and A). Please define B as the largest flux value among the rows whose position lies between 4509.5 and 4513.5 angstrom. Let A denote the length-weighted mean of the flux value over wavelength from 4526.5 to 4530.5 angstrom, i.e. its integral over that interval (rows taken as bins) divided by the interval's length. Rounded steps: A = 20.8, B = 26.13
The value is 4.83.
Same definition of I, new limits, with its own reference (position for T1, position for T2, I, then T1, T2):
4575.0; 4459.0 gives -1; 2.2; -4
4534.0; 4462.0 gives -7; -1.6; -5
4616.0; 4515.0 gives 0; 1.1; -1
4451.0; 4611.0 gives 3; 0.1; 3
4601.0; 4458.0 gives -4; -0.1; -4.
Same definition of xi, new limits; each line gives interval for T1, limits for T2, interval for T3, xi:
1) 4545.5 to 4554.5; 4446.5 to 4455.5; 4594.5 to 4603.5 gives -89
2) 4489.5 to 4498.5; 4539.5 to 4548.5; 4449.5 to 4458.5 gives -83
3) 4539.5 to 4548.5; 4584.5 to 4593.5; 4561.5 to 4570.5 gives -90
